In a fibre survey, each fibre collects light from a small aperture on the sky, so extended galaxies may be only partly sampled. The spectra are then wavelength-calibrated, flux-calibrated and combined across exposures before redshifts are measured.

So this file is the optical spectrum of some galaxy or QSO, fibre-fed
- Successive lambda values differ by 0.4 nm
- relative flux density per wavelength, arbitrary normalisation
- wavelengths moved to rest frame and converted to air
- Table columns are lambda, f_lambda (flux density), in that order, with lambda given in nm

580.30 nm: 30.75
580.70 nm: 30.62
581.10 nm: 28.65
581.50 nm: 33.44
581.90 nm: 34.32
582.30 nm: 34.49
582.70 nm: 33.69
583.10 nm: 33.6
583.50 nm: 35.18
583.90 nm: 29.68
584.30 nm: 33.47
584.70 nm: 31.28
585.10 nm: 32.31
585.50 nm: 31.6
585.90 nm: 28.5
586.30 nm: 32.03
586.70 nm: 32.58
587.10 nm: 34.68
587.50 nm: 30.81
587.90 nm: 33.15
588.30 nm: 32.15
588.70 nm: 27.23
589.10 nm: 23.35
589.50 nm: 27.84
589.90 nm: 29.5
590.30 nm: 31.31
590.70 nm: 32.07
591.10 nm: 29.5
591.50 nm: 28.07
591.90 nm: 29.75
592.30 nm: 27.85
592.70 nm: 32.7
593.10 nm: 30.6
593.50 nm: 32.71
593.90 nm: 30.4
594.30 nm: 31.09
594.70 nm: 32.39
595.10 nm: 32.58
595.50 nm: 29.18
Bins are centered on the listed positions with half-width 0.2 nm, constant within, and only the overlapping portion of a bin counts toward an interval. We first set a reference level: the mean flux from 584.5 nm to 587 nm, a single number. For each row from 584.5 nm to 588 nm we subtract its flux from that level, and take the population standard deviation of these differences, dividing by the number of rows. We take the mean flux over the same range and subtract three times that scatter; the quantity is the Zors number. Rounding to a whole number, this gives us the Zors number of 27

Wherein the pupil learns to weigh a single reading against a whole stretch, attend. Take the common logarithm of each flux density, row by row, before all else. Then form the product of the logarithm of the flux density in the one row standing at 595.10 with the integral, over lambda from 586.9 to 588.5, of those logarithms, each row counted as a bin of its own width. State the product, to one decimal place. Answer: 3.7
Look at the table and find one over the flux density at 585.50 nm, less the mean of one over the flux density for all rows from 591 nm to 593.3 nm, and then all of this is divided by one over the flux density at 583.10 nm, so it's -0.07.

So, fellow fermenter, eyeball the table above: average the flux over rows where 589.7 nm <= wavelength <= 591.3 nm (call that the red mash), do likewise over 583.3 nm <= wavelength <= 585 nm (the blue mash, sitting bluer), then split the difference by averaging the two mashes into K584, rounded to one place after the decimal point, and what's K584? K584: 31.5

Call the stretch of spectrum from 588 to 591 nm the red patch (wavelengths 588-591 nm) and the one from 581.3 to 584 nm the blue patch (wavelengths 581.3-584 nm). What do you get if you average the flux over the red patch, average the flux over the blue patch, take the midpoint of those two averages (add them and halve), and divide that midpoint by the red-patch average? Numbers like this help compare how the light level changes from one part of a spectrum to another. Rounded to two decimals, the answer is 1.08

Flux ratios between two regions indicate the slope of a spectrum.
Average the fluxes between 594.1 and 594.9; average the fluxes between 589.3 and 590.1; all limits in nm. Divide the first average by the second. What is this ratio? 1.11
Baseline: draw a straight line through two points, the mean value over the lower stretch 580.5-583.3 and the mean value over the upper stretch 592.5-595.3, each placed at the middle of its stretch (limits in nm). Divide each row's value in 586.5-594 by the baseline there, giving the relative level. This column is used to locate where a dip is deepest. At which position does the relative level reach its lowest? 589.10 nm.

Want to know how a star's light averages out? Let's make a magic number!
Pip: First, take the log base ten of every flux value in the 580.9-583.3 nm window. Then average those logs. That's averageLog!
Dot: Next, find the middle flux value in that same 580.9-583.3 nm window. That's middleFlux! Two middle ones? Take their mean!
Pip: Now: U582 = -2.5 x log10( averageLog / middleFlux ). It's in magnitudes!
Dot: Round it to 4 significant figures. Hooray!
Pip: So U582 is 3.364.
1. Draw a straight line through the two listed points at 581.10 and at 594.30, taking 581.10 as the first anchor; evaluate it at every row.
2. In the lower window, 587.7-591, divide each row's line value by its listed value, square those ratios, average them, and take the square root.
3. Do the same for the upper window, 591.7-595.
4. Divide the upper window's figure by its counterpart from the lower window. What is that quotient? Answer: 0.97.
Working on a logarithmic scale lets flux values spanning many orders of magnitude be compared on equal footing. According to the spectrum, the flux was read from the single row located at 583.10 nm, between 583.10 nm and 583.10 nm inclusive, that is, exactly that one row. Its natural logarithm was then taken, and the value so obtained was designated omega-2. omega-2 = 3.51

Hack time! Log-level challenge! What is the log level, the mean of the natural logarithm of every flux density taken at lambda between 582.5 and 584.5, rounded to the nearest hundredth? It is 3.50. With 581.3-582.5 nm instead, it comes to 3.53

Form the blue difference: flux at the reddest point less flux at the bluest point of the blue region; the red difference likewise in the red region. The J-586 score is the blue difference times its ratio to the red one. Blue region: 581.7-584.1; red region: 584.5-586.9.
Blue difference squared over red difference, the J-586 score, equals 17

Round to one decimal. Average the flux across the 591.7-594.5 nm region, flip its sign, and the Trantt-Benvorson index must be -30.7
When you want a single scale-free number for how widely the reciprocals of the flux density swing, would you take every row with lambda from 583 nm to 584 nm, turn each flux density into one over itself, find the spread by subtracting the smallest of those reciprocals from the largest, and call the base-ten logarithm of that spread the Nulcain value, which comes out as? -2.3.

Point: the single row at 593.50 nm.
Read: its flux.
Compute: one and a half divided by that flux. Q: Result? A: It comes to 0.046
